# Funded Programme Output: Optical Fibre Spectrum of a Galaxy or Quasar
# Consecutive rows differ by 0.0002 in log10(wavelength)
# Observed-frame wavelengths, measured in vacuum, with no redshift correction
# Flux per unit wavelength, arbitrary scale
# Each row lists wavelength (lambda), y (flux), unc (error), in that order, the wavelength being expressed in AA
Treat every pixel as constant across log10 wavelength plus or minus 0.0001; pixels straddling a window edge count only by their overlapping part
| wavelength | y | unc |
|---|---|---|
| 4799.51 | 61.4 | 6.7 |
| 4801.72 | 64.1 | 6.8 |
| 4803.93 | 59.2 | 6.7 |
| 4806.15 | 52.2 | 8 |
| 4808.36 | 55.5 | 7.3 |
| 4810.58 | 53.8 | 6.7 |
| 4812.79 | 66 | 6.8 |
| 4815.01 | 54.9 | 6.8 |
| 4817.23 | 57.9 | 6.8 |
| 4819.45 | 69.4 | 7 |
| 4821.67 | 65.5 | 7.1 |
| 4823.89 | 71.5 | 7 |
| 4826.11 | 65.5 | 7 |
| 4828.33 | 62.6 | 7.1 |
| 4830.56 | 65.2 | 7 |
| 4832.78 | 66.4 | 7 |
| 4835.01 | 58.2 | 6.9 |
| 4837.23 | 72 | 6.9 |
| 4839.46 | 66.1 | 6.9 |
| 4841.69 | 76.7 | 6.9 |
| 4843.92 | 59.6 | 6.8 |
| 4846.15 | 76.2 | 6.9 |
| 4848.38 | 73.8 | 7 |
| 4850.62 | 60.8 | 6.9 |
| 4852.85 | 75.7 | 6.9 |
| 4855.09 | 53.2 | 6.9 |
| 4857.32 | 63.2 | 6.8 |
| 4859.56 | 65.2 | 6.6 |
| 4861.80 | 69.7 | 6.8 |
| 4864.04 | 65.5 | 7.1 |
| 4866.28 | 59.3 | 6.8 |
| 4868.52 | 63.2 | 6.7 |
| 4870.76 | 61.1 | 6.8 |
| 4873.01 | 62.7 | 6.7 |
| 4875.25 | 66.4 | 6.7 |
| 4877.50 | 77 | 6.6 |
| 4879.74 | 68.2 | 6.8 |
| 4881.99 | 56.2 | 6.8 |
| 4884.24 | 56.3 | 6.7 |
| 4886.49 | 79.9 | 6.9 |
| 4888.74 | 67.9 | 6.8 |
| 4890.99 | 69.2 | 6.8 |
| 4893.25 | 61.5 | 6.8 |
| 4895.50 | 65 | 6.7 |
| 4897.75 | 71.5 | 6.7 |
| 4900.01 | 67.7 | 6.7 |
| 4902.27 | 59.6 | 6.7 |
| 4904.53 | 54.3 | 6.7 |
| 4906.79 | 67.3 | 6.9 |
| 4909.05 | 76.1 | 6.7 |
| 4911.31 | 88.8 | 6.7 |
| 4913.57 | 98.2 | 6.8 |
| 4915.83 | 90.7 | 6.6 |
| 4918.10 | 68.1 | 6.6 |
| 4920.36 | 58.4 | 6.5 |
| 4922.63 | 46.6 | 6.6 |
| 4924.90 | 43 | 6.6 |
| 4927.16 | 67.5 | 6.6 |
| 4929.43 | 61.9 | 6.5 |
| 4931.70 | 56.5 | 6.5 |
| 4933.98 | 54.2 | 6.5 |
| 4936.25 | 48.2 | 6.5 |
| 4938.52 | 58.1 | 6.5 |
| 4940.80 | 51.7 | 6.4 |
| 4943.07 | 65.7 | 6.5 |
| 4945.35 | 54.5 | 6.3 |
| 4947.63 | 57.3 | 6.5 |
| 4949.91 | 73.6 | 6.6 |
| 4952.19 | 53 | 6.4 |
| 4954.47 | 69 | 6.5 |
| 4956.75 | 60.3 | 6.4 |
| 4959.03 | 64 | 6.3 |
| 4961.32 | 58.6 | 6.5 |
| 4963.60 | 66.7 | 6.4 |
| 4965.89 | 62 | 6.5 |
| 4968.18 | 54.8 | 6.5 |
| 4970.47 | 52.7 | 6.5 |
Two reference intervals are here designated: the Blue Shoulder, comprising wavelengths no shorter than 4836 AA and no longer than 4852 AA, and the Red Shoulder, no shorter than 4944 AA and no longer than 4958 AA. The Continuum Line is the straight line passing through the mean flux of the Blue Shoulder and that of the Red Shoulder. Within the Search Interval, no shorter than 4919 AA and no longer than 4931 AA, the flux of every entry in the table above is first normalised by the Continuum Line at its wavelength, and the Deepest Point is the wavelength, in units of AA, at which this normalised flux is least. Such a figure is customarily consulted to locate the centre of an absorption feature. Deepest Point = 4924.90 AA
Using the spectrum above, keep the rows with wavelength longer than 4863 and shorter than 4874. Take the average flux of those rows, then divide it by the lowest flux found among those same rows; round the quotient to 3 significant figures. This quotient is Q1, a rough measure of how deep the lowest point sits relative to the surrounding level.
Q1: 1.05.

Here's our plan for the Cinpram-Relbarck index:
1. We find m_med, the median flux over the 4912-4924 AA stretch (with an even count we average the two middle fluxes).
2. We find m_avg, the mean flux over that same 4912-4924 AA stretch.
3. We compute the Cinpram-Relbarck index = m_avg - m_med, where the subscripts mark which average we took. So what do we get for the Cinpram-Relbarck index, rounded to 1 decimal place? 4.3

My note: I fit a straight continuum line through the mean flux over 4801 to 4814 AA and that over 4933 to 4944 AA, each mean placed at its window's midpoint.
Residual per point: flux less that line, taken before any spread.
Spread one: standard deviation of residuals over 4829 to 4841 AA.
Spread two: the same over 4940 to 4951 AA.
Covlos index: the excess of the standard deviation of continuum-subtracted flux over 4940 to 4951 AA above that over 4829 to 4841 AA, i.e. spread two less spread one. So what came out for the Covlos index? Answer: 4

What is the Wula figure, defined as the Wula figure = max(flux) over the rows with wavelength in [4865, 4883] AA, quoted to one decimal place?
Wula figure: 77.0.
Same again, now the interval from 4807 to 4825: 71.5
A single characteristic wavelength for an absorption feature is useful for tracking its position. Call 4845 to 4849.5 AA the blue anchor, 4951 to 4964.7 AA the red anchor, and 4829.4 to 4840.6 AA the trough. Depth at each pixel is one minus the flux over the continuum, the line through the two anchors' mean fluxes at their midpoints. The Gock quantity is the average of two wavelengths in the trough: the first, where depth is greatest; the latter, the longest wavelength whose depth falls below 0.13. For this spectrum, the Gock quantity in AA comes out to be 4837.2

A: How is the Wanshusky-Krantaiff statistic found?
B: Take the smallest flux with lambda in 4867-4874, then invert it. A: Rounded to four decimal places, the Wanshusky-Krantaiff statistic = 0.0164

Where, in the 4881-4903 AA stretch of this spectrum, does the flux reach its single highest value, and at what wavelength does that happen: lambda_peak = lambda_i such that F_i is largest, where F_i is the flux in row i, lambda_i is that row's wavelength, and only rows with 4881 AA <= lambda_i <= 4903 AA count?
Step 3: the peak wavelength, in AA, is 4886.49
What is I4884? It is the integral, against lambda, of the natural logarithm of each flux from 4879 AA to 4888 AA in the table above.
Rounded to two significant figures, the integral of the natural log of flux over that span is 37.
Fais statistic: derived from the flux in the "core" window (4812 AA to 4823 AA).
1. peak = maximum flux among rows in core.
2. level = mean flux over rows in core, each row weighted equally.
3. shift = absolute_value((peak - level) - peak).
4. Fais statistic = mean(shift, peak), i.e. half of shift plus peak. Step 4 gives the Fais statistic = 66.1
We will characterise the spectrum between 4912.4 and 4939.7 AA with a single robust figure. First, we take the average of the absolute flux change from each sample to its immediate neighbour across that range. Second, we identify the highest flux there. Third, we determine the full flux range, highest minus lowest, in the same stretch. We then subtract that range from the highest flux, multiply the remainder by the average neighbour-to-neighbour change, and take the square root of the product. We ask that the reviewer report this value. 21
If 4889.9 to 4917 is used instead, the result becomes 21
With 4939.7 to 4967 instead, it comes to 23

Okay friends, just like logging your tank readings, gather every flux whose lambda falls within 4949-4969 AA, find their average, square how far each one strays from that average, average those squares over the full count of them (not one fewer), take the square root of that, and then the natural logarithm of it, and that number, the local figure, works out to 1.8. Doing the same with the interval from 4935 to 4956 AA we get 2.1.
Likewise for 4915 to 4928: 2.8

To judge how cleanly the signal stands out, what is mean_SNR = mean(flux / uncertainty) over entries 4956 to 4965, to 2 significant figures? 9.8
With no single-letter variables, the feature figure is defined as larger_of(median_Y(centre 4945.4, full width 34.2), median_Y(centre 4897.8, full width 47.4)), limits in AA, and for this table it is 67.9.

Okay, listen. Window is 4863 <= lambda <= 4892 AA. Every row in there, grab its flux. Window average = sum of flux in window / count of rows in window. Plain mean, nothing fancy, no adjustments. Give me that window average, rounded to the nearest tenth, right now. 65.6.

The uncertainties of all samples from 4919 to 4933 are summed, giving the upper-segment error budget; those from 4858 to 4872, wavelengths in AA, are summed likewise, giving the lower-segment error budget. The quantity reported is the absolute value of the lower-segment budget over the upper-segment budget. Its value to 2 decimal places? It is 1.04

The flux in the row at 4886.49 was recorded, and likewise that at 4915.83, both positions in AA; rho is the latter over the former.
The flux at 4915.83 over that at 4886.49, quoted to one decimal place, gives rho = 1.1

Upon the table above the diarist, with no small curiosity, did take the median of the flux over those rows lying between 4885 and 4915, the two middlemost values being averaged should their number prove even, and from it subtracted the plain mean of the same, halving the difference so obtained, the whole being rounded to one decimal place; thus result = -1.7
